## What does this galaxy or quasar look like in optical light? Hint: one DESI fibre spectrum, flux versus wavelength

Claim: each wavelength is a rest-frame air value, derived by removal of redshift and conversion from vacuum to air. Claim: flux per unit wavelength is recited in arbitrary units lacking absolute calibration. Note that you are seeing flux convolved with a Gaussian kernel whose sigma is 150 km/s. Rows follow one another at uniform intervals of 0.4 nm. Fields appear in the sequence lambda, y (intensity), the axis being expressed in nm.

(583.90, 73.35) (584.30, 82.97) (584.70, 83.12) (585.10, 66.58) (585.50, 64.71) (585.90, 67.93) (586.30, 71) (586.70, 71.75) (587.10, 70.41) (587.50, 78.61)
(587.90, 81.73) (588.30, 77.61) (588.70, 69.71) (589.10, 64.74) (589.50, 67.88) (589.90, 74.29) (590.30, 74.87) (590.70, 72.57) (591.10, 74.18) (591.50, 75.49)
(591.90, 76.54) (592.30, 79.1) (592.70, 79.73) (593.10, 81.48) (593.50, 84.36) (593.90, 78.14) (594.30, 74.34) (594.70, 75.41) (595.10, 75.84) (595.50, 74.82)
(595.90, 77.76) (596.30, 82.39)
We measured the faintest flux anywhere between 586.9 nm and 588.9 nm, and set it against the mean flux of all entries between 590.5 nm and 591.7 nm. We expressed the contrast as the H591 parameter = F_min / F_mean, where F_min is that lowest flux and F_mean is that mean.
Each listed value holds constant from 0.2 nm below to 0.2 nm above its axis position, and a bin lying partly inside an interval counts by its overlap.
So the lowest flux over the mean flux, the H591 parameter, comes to 0.94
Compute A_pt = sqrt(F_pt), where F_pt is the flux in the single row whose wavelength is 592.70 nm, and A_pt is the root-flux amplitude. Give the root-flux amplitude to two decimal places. 8.93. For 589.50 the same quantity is 8.24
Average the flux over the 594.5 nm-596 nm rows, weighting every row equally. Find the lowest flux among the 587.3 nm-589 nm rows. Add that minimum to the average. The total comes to 146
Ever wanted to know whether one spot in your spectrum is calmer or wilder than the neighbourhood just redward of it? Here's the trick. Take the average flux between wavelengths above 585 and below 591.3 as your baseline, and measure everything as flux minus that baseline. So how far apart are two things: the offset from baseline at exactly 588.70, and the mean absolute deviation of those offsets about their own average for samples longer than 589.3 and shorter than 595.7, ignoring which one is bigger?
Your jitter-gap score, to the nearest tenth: 4.9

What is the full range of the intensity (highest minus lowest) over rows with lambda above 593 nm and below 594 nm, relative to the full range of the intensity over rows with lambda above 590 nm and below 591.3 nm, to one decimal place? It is 2.7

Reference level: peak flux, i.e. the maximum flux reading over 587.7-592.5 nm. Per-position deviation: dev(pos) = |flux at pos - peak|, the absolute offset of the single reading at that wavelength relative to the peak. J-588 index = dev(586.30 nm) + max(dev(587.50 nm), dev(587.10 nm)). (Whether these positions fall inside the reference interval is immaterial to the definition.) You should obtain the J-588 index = 22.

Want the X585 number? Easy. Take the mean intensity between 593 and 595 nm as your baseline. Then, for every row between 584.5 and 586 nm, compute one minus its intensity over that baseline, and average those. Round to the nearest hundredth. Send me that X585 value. 0.10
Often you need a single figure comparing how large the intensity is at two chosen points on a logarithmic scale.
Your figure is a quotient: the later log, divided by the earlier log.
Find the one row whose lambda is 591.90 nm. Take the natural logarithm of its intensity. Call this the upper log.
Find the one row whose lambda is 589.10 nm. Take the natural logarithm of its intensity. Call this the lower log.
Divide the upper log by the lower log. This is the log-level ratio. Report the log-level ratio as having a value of 1.04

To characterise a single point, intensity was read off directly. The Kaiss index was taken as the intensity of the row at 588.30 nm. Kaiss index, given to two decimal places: 77.61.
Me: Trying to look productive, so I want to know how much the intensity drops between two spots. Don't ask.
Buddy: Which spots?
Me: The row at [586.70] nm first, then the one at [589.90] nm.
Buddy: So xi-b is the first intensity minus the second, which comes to -2.5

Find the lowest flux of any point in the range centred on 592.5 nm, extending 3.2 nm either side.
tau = 67.88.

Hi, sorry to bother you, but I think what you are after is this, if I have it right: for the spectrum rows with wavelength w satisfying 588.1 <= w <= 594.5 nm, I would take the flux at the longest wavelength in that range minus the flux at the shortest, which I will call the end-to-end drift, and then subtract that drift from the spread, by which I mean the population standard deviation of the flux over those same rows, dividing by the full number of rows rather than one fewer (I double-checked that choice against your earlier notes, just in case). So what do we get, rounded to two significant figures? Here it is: 8.1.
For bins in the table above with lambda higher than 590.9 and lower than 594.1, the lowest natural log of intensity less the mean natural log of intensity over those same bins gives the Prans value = -0.06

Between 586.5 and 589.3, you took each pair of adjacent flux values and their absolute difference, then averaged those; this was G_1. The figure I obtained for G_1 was 5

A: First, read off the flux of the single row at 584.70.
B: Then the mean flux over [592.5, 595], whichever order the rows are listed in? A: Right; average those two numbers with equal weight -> 81.0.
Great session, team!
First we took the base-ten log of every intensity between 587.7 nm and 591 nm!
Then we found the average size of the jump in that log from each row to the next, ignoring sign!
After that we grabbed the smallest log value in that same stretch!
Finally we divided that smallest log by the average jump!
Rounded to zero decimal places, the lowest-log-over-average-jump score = 71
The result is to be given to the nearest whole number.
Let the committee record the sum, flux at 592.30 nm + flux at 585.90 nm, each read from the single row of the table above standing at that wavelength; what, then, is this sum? 147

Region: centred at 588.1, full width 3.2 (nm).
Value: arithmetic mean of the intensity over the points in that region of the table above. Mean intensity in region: 72.8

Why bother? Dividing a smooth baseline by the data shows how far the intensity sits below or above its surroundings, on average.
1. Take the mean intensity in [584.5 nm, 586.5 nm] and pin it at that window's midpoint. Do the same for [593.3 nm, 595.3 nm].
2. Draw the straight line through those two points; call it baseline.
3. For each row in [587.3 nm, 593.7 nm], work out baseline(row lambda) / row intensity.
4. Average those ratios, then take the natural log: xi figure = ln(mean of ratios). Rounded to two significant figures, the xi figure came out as -0.012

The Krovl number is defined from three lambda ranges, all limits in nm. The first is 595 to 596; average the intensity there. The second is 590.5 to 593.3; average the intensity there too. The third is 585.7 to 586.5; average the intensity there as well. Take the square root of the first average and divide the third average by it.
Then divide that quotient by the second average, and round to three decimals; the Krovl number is 0.103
